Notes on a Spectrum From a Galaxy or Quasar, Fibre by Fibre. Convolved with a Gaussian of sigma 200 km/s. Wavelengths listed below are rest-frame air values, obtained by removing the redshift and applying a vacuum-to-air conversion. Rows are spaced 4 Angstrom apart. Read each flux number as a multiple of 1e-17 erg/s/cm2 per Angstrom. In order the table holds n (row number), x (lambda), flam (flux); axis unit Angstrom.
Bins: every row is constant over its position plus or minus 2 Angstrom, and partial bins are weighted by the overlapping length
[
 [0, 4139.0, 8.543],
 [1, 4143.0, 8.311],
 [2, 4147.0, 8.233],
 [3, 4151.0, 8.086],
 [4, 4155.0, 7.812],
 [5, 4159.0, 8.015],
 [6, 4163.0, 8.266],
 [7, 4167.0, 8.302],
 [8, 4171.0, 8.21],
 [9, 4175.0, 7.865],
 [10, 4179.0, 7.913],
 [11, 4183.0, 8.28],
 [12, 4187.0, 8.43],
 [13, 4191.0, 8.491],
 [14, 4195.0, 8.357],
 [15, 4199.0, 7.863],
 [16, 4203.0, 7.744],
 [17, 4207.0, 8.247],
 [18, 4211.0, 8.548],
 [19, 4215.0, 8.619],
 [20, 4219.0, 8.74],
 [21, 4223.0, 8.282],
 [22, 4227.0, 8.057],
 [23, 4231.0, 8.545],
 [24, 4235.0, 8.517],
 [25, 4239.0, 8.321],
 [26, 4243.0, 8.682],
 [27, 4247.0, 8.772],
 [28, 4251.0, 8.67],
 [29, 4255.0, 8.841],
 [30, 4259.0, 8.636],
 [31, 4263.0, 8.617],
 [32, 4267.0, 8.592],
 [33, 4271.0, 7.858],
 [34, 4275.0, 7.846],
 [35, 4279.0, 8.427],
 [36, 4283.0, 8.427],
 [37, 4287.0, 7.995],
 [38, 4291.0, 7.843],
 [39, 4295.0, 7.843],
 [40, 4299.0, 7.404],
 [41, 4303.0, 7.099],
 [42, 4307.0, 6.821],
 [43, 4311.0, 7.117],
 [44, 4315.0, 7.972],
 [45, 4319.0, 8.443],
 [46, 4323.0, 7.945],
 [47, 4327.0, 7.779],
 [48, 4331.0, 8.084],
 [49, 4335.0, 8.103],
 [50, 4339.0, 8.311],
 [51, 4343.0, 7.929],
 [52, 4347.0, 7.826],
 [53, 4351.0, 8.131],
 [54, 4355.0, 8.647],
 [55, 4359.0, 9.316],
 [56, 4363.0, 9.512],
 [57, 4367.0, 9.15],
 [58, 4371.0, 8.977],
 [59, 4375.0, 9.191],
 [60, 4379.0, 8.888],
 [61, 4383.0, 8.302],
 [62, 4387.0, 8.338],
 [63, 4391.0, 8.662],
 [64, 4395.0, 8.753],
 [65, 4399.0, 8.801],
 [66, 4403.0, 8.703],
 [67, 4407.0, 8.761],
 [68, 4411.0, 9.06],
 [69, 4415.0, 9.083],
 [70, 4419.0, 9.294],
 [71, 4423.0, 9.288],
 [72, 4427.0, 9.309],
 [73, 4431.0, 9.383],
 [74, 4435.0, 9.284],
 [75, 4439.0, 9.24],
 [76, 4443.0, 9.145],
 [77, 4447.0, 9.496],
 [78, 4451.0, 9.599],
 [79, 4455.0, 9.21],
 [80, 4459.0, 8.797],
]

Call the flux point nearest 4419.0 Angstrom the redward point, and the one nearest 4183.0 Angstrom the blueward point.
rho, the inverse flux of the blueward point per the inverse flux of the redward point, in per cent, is 112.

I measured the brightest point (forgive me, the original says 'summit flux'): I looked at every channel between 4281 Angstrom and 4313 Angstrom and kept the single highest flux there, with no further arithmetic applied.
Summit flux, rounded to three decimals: 8.427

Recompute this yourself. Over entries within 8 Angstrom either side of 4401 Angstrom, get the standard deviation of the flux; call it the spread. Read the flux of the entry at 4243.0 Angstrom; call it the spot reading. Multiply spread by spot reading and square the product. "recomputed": 0.1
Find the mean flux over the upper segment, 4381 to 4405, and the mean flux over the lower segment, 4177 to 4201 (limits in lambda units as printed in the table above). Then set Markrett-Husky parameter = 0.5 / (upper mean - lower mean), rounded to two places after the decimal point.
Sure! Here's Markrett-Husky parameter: 1.35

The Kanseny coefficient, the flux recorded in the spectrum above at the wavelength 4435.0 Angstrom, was 9.284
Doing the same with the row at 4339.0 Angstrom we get 8.311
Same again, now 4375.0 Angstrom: 9.191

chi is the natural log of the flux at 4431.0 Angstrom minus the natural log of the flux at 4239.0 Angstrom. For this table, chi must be 0.12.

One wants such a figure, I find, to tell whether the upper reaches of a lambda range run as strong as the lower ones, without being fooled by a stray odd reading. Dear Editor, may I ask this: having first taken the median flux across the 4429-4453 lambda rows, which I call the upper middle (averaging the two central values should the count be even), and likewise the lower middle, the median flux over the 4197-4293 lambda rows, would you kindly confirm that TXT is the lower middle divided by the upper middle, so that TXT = 0.91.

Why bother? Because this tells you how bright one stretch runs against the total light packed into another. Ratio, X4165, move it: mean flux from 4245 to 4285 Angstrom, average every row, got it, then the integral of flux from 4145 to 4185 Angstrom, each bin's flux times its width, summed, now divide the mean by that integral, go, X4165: 0.0261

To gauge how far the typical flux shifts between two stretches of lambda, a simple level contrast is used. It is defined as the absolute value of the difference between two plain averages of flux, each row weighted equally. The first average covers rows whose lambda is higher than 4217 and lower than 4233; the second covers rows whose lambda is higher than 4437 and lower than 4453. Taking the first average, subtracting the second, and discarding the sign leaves 1.0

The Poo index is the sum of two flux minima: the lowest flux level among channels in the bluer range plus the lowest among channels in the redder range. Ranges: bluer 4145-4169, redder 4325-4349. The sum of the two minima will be 15.6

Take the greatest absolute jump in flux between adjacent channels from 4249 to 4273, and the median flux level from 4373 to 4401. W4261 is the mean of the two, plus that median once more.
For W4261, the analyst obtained 13.5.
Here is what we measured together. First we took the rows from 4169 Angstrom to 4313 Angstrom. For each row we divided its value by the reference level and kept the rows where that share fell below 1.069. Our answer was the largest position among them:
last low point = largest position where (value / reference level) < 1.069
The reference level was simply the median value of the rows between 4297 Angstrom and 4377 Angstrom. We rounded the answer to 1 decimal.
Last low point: 4311.0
